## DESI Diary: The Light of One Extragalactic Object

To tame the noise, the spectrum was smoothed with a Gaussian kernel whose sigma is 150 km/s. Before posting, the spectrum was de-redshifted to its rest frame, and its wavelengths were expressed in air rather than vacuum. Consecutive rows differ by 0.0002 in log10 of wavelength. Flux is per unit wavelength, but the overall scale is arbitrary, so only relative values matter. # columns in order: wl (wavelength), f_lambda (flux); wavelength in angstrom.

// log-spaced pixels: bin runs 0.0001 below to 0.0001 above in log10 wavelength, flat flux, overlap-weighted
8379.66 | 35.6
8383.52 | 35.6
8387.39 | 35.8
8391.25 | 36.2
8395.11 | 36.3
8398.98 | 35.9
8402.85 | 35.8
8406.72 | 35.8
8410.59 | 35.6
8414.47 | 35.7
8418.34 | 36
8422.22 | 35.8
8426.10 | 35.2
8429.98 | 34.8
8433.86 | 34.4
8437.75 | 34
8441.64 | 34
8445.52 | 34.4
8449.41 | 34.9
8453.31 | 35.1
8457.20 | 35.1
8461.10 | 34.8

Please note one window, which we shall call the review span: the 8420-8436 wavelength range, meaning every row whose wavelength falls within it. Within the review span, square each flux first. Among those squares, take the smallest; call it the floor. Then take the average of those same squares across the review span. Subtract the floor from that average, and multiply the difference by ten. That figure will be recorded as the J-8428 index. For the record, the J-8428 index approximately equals 454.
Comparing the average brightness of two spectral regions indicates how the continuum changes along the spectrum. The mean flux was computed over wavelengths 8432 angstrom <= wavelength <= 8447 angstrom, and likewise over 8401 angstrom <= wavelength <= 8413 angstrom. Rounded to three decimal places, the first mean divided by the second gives 0.957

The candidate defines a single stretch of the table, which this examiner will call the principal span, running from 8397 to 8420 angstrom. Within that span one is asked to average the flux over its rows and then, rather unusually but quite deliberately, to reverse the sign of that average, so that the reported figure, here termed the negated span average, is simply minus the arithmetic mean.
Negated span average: -35.80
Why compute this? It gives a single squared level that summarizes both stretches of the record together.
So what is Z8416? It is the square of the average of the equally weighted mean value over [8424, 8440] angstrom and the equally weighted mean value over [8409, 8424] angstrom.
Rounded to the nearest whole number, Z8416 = 1238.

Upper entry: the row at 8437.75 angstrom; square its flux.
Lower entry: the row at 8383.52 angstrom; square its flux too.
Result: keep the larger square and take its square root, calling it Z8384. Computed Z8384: 35.6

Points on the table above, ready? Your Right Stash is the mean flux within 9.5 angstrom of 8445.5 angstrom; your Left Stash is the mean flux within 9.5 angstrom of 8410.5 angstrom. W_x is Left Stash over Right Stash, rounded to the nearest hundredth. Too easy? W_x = 1.04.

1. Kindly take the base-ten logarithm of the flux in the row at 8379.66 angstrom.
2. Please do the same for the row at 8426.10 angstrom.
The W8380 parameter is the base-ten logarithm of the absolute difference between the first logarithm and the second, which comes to -2.31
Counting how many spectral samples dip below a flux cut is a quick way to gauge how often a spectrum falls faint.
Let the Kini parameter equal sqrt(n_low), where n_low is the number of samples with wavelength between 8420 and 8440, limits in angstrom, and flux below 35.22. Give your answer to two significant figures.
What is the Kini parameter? 2.0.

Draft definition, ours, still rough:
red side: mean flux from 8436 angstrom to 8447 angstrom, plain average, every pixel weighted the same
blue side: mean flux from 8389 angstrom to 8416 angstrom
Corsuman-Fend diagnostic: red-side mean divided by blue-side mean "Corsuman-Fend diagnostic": 0.951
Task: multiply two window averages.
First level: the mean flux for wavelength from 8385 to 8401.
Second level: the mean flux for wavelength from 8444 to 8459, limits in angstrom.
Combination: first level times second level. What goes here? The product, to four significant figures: 1257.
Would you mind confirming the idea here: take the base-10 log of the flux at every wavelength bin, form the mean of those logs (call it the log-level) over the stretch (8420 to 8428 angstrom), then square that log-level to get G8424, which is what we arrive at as 2.40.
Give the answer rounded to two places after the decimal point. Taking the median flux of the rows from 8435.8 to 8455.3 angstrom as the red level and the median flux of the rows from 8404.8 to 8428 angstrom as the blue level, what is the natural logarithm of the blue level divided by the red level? 0.04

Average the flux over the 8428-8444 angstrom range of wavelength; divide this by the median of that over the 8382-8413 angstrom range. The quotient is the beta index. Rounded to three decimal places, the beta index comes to 0.958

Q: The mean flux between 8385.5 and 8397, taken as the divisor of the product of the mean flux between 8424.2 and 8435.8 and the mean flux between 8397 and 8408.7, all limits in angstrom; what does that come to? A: 34.5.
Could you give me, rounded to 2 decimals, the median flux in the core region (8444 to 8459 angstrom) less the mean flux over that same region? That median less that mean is 0.12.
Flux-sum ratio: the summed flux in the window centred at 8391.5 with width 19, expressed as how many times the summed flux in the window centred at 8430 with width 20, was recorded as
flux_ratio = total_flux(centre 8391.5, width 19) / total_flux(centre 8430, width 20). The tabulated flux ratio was 1.03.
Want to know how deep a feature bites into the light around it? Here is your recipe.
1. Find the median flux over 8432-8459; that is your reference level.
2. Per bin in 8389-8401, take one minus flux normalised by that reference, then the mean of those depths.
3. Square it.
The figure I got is 0.0025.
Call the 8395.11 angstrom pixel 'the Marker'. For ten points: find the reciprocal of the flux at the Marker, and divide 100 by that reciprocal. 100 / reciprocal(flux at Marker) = 3630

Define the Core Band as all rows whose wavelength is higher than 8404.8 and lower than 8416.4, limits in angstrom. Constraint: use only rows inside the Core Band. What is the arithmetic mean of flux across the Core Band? 35.7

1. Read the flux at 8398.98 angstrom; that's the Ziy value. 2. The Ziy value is 35.9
